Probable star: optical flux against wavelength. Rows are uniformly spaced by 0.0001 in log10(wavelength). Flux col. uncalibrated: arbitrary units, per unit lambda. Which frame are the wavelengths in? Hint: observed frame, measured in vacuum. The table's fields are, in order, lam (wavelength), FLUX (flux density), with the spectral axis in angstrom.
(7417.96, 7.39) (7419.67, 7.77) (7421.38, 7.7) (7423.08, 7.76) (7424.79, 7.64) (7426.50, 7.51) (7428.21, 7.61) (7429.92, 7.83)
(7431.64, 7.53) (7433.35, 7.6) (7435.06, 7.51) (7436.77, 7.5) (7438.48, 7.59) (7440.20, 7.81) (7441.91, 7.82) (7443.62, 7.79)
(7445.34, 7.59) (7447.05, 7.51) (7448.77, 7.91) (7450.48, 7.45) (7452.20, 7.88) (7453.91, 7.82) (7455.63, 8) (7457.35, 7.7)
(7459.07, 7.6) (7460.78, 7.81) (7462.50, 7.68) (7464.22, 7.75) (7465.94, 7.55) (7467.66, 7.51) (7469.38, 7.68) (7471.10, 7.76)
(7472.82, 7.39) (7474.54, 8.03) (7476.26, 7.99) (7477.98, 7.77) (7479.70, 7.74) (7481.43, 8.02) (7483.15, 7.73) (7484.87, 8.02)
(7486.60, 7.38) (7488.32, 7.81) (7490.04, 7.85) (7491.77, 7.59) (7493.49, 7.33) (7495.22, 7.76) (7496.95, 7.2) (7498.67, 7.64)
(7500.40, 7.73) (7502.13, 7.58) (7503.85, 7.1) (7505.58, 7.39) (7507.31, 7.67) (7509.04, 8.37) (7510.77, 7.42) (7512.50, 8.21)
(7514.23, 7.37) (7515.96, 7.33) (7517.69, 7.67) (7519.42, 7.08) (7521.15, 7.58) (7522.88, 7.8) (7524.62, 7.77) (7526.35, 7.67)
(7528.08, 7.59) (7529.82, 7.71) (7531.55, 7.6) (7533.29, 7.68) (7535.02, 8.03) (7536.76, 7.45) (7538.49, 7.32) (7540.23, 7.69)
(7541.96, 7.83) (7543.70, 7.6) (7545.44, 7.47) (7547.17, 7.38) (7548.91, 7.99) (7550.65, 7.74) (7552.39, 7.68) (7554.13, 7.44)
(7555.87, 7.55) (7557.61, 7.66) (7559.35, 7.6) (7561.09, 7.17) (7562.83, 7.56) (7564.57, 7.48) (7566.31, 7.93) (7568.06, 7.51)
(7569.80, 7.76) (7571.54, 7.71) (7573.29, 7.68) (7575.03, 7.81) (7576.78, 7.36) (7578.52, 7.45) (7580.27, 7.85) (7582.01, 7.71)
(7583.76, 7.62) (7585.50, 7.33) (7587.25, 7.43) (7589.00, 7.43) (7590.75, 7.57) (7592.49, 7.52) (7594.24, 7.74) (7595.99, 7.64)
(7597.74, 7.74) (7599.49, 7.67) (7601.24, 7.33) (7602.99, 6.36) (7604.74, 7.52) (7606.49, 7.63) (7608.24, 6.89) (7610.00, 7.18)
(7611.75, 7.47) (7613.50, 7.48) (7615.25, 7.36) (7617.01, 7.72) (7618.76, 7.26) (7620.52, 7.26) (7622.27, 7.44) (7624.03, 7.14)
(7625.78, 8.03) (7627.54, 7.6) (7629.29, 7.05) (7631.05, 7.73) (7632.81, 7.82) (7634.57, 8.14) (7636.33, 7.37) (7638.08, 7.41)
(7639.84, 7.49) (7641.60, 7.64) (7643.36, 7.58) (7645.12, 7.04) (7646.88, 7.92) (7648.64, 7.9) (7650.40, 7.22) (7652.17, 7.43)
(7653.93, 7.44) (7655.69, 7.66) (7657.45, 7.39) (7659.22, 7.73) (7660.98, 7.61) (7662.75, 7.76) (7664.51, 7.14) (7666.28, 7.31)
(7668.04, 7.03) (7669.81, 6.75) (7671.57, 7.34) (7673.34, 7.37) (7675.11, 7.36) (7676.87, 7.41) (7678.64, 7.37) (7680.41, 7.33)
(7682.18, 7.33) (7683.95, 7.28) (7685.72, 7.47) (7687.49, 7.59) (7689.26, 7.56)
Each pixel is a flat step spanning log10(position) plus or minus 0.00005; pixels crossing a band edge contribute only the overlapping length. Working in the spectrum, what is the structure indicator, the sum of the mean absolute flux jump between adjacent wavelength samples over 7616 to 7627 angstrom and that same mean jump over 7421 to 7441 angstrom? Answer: 0.49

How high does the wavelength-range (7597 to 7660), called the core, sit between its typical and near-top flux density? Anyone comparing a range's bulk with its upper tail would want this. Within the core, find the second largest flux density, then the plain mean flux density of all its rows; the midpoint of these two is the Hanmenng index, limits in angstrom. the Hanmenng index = 7.75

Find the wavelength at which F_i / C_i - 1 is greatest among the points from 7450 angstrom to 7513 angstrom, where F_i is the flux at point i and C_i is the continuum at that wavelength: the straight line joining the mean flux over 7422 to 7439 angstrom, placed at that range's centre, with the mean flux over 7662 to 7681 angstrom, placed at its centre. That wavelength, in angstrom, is 7509.04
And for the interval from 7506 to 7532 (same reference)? 7509.04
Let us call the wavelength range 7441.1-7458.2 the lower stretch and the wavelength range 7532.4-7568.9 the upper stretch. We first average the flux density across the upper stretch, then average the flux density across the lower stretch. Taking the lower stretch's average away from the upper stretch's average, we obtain -0.139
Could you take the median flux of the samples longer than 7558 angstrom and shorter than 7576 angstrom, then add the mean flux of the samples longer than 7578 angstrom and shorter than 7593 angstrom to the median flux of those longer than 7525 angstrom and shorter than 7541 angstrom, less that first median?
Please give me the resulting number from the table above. 7.58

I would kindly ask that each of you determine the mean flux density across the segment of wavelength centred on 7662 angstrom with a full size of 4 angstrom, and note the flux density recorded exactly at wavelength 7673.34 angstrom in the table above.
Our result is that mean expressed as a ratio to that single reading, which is 1.04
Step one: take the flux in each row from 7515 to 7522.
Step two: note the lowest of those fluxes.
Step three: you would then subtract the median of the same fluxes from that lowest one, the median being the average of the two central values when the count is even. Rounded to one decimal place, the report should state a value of -0.4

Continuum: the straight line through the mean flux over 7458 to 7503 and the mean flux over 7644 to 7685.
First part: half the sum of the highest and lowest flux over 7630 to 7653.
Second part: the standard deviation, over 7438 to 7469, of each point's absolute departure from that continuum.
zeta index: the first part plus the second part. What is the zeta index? 7.67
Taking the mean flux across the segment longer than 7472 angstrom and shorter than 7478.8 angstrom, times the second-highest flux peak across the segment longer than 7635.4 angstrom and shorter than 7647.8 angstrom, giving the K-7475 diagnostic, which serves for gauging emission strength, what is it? 59.6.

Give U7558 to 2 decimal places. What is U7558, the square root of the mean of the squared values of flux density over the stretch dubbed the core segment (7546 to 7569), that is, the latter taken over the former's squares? 7.59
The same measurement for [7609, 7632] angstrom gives 7.44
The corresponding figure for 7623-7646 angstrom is 7.55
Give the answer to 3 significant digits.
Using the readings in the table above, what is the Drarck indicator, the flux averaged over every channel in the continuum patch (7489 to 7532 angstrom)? 7.60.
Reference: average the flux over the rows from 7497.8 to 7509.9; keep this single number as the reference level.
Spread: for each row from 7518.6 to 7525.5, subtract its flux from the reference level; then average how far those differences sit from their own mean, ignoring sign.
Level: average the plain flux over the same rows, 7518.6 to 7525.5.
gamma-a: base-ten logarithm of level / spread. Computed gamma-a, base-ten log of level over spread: 1.50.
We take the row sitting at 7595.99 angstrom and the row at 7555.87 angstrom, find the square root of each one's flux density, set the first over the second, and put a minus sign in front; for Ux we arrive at -1.01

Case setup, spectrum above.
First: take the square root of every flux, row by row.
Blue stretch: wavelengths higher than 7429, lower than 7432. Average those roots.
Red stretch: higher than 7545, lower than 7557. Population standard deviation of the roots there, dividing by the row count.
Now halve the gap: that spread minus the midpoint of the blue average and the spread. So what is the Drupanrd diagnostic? -1.37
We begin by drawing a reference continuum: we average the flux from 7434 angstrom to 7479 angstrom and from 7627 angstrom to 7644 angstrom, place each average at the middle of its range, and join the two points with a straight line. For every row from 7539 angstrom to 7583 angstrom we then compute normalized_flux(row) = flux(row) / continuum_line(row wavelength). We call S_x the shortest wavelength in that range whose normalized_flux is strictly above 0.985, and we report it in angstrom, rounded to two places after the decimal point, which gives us 7540.23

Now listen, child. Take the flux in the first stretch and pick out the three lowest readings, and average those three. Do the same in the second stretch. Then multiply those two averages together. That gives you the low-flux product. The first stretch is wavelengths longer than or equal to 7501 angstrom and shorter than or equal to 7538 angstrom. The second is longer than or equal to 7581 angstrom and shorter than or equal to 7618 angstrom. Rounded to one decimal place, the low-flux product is 48.8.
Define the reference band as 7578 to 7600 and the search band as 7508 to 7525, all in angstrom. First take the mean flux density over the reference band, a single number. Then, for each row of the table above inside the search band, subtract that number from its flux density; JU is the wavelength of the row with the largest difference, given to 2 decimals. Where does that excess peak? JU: 7509.04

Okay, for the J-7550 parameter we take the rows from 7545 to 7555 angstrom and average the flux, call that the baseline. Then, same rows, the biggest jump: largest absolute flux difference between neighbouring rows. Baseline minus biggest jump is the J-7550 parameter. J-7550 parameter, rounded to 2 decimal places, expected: 7.01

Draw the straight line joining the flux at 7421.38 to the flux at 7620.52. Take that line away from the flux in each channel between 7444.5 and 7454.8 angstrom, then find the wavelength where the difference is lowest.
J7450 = 7450.48 angstrom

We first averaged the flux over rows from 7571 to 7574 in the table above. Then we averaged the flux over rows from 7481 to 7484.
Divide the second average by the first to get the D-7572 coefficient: 1.02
